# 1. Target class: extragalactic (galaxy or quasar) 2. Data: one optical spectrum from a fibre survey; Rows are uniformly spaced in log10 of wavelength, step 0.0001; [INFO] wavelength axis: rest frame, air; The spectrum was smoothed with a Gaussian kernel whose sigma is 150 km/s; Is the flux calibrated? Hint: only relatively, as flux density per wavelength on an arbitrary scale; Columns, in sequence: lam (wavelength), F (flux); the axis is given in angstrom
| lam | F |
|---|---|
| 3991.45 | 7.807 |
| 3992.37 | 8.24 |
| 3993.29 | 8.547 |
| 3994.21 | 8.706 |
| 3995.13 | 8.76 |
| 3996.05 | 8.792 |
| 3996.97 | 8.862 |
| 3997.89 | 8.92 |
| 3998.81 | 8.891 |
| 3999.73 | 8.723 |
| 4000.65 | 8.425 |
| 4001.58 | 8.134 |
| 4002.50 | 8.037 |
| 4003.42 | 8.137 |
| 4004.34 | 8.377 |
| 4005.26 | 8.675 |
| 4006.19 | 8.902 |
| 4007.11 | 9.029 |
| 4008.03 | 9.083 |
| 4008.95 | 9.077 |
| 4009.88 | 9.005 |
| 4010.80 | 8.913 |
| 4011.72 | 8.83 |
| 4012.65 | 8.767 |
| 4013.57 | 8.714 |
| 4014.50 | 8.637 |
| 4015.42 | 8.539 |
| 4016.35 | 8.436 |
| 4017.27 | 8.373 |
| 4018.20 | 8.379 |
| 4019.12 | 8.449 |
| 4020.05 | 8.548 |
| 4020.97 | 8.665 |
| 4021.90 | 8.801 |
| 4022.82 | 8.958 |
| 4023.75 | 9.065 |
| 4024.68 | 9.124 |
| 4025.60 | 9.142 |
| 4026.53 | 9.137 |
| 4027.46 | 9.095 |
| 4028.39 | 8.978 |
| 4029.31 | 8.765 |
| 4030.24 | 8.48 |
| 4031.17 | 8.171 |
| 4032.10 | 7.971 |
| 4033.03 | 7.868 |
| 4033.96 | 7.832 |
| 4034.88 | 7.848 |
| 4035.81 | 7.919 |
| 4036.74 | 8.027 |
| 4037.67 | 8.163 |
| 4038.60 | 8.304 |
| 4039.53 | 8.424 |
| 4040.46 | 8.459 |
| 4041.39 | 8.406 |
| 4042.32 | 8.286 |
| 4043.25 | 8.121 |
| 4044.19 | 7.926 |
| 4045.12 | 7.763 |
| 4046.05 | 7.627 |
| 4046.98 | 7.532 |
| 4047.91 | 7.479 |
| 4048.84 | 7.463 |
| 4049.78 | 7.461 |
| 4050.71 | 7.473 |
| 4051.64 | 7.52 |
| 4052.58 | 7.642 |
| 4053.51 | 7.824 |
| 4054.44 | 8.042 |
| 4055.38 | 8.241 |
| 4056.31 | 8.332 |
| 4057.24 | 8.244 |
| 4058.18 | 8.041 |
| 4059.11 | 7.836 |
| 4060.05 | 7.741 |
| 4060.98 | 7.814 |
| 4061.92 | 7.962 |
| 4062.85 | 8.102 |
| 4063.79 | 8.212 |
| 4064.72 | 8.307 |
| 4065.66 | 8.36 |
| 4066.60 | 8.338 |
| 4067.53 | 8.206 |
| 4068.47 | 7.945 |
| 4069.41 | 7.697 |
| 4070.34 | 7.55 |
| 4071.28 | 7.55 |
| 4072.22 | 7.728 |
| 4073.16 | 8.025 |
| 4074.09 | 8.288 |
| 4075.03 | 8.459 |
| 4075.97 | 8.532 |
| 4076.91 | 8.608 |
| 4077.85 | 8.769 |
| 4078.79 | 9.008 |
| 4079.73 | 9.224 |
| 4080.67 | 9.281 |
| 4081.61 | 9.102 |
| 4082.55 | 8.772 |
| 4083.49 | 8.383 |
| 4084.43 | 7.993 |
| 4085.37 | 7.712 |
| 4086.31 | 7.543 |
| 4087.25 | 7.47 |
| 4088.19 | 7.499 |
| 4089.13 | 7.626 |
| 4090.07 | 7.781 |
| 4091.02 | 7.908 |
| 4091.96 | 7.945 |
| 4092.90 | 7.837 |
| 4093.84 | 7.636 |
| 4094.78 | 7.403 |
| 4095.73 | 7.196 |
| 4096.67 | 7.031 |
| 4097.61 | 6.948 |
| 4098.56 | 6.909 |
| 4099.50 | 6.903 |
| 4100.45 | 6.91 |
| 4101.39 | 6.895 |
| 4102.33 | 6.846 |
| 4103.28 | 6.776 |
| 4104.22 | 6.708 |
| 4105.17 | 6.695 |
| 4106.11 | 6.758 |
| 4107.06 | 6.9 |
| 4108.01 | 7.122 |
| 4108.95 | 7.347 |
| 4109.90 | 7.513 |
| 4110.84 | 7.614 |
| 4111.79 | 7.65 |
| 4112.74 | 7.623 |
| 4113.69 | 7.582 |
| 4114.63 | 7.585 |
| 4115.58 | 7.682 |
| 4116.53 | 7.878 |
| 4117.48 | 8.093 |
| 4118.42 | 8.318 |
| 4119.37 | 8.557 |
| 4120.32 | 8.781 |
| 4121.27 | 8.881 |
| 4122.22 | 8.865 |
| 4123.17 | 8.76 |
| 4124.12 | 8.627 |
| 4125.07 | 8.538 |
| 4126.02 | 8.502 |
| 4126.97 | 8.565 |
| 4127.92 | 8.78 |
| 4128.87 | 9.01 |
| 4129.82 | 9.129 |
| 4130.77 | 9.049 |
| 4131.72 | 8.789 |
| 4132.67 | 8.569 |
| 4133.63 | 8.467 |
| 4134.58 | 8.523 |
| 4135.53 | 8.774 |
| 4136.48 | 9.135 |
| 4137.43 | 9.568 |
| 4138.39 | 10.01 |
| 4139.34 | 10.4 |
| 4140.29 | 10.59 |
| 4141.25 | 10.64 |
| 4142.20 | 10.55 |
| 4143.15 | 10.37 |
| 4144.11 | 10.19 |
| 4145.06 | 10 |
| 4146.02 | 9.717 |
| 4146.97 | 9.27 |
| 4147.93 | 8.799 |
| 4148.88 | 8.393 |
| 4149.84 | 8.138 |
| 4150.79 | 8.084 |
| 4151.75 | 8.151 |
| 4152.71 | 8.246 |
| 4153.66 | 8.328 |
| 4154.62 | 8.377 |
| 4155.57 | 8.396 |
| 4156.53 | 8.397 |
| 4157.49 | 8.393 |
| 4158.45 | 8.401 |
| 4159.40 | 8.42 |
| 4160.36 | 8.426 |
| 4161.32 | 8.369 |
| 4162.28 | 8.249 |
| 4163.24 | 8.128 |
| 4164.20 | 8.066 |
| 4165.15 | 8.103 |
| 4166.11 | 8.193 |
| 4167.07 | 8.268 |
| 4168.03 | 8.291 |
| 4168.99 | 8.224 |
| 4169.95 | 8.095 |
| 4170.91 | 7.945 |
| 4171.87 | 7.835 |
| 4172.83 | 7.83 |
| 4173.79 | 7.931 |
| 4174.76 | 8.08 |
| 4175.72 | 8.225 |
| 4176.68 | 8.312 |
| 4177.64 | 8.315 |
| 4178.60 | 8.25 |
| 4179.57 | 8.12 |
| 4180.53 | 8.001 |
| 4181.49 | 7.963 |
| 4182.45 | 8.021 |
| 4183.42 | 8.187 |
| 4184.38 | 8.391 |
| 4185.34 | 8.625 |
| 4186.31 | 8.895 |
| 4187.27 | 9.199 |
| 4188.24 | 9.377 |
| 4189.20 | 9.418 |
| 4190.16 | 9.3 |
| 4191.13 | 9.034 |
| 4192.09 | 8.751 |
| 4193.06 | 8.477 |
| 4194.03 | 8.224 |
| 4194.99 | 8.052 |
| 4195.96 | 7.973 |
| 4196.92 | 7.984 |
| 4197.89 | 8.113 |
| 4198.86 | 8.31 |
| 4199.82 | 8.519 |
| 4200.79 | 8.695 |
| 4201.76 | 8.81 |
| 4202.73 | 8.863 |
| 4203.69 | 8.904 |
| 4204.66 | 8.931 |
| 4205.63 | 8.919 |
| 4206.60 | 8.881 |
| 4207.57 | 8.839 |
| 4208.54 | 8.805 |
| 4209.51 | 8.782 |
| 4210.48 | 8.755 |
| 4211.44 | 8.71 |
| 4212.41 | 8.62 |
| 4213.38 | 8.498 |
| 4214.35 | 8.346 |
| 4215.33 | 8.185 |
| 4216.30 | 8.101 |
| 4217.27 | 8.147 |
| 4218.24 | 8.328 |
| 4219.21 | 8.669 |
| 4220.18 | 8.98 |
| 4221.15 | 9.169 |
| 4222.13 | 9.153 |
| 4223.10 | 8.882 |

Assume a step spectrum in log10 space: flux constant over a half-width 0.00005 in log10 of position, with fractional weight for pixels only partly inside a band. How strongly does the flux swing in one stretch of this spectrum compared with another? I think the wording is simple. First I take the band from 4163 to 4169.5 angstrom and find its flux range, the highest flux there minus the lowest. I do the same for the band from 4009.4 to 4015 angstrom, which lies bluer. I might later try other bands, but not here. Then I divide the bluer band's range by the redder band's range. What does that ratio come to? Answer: 1.6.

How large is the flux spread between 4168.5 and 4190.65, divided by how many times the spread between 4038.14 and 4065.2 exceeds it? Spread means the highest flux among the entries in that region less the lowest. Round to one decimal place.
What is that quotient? 2.5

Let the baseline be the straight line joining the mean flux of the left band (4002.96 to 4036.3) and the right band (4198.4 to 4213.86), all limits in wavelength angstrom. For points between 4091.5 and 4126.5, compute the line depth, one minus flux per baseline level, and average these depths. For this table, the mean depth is 0.12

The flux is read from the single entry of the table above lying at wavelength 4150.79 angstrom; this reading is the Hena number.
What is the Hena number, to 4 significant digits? 8.084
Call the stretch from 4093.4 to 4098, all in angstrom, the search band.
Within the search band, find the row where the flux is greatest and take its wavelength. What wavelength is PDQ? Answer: 4093.84 angstrom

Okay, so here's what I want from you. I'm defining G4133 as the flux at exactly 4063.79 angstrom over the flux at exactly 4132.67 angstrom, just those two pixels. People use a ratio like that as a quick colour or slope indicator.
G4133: 0.96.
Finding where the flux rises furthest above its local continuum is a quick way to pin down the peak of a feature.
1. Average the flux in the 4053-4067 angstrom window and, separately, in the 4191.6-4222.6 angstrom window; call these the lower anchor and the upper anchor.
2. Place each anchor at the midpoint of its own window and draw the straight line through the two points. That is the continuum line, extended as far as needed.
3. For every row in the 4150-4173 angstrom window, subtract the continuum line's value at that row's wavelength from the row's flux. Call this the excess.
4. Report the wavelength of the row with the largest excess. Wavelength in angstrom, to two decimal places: 4160.36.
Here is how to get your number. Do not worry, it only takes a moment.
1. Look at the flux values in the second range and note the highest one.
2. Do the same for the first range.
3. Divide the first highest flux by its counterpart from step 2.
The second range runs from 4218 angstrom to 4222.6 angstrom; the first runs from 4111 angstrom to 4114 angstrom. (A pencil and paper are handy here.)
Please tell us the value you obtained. 1.20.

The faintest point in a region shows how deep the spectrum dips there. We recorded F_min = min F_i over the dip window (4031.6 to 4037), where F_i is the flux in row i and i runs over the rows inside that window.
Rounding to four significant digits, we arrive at 7.832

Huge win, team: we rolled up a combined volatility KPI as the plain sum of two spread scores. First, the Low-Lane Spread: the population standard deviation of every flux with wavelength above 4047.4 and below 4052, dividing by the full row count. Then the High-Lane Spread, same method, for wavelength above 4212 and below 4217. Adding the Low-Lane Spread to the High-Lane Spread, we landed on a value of 0.21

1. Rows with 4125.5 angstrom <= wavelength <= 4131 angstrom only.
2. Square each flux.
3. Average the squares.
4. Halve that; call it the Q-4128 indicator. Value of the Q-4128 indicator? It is 39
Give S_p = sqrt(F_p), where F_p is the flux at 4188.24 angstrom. 3.06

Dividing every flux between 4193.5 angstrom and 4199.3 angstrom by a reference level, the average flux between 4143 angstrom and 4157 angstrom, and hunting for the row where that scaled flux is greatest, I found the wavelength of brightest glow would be 4198.86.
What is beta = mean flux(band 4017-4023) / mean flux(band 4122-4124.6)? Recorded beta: 0.98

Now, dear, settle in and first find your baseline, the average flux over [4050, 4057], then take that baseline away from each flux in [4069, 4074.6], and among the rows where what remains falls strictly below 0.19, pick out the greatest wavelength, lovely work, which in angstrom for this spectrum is 4073.16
